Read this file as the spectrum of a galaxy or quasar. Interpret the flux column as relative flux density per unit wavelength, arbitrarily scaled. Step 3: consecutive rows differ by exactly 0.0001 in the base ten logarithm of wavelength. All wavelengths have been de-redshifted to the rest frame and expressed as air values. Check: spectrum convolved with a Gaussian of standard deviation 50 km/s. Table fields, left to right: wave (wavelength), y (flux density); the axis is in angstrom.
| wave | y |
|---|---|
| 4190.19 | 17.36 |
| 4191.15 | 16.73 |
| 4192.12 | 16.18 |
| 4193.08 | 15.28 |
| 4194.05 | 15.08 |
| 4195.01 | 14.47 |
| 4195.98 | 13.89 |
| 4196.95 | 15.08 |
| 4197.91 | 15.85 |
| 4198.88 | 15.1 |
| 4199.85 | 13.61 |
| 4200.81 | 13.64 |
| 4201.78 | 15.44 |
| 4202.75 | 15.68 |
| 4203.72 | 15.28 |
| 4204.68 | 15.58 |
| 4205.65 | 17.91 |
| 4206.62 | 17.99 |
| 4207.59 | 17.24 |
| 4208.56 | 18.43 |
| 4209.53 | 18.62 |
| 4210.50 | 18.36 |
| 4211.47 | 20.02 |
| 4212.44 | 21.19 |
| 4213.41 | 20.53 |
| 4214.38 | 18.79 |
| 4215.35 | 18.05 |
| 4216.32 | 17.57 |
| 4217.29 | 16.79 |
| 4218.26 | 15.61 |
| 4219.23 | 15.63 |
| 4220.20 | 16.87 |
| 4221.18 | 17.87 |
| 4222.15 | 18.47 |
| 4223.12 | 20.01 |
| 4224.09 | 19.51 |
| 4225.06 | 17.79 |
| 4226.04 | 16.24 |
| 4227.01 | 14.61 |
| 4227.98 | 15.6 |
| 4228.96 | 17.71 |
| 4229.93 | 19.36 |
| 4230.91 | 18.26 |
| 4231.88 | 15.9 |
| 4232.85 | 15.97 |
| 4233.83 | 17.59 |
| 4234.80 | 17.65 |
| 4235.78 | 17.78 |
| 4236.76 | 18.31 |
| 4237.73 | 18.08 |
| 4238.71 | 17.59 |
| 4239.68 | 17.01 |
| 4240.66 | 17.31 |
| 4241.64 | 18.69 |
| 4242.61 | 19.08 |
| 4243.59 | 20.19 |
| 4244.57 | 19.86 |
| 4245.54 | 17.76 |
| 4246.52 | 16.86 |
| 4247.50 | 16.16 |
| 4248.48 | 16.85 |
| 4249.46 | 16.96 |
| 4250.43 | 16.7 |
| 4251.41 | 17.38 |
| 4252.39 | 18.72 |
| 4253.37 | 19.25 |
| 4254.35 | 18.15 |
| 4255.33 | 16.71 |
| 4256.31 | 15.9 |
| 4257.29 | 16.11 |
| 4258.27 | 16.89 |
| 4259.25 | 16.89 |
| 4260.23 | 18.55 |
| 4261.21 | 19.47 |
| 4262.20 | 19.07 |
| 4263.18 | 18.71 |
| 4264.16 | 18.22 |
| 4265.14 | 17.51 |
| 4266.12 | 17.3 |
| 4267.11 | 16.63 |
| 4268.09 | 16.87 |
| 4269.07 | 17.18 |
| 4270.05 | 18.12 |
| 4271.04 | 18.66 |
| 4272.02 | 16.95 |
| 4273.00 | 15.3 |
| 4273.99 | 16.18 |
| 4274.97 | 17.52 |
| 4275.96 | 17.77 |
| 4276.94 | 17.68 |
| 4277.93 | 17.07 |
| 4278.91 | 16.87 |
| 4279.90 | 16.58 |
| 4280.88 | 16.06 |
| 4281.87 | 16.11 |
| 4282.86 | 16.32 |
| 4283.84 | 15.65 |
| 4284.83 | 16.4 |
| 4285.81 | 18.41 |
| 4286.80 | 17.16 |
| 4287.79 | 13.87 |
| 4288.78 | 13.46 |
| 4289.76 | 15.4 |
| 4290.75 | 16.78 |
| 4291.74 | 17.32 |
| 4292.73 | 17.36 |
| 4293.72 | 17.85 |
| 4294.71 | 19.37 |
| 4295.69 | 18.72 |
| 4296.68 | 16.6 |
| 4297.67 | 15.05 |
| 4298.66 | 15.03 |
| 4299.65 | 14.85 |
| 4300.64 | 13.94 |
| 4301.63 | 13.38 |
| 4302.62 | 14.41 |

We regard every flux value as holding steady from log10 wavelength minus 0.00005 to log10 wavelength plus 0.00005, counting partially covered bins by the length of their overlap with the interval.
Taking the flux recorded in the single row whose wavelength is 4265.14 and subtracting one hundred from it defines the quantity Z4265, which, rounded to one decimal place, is -82.5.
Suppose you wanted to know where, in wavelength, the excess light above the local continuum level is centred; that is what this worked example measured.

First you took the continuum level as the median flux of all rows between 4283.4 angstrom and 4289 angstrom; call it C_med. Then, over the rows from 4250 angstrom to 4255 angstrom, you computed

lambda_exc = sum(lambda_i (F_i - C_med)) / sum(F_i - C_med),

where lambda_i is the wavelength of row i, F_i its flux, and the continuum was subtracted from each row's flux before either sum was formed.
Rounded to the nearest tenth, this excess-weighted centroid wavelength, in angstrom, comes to 4252.9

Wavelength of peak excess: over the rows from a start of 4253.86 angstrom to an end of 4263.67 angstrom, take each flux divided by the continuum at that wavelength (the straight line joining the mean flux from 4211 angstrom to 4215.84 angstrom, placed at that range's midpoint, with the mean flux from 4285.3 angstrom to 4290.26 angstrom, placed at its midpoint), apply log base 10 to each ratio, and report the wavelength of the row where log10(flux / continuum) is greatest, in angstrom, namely 4261.21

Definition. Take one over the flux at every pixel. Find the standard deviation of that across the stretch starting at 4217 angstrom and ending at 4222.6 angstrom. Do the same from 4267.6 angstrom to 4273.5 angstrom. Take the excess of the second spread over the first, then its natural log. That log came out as -10.8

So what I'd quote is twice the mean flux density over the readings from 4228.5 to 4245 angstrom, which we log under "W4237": 36.0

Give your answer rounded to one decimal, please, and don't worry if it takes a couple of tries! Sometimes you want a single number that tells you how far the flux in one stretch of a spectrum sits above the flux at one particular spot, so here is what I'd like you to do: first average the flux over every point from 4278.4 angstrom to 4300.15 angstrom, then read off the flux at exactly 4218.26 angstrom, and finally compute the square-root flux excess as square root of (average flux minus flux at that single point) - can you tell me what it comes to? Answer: 0.9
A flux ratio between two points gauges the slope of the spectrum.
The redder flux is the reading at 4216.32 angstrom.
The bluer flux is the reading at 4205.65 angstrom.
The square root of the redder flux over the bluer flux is 0.990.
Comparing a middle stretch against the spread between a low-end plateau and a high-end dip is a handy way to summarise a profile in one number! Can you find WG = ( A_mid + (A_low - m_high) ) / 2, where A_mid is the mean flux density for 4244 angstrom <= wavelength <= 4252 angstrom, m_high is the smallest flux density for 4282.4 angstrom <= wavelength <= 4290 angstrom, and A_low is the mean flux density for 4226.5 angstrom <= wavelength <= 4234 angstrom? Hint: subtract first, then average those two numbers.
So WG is 10.4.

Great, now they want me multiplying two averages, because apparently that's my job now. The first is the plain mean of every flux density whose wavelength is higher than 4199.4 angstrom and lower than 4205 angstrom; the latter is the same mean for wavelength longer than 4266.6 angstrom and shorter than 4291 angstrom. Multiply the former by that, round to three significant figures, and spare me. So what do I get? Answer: 247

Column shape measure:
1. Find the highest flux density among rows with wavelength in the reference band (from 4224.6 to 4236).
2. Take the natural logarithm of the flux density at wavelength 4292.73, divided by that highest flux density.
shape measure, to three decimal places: -0.109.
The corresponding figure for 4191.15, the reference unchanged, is -0.146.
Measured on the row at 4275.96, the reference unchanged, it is -0.086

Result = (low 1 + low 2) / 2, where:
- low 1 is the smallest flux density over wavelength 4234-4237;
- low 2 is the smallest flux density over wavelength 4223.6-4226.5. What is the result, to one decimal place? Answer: 16.9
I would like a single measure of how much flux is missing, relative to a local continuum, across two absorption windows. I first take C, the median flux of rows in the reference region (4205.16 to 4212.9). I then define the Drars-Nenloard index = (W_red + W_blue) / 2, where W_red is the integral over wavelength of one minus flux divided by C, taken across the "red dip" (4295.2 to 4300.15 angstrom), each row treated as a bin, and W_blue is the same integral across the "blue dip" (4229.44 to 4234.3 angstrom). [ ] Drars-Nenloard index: 0.45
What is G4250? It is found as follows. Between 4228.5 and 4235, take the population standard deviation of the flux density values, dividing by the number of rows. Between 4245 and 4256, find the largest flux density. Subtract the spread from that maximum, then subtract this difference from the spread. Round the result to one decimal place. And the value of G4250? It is -17.0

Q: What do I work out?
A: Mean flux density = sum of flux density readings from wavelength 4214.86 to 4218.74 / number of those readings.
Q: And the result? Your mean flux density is 17.0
